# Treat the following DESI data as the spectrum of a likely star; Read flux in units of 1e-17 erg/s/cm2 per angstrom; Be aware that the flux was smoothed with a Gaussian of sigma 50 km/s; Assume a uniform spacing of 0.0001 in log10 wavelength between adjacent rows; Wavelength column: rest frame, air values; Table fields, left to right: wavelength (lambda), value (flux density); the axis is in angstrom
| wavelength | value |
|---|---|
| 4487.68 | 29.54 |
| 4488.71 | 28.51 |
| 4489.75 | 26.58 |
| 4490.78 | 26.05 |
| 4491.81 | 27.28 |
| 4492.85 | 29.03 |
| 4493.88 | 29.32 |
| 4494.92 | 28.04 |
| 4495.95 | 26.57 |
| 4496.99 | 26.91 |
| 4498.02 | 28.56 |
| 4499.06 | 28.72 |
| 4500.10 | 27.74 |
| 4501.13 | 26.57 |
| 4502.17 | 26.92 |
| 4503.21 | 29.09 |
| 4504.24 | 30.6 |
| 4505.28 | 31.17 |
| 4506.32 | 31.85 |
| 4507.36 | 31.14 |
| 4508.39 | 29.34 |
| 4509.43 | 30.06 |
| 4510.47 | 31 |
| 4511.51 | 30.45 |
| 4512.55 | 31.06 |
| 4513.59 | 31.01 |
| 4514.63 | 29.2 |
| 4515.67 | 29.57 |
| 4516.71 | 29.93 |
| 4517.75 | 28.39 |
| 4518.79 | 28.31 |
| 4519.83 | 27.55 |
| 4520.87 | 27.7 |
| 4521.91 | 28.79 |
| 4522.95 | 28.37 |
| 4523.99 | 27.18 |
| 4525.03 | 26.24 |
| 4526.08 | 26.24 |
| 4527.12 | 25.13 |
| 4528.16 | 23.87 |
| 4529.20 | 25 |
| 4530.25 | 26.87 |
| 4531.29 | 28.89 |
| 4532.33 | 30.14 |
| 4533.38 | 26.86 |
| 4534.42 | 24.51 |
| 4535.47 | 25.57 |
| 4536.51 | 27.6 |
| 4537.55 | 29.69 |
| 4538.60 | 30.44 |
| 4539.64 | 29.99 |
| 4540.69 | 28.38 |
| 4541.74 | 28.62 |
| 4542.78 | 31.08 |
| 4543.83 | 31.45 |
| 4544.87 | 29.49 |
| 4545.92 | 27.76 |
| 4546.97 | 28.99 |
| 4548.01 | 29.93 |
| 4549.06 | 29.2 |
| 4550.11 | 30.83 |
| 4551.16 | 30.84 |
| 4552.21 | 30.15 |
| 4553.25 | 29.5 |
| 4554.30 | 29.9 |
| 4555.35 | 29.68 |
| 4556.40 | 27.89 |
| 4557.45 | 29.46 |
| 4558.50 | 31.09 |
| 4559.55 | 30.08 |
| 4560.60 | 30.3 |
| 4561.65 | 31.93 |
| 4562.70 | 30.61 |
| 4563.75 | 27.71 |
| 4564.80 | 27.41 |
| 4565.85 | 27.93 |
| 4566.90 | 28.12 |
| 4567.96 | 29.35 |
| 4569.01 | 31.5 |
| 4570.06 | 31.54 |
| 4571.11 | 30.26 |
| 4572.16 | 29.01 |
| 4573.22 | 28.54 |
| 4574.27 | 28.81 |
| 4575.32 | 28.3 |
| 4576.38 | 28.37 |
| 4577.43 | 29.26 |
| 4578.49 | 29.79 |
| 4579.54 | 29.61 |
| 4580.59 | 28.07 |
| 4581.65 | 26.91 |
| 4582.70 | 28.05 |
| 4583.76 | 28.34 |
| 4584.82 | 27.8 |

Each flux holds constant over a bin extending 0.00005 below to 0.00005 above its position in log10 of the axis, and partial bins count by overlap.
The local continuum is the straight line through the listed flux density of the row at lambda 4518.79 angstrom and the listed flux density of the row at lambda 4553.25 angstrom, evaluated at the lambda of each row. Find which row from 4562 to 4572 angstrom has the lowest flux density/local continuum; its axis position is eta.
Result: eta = 4564.80 angstrom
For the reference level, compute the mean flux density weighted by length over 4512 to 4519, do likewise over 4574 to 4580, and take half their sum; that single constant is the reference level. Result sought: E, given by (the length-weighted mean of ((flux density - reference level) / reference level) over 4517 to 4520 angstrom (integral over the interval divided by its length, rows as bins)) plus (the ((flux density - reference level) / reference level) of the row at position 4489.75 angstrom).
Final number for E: -0.13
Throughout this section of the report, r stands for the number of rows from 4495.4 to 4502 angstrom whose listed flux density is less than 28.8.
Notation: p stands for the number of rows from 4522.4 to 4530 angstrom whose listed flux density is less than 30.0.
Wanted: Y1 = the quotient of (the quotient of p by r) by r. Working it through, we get 0.19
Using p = 7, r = 6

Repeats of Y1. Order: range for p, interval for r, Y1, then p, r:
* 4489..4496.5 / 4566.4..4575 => 1.75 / 7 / 2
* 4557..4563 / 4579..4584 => 0.06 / 1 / 4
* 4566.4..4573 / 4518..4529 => 0.03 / 3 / 10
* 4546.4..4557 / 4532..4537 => 0.44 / 7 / 4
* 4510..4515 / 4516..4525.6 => 0.02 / 1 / 8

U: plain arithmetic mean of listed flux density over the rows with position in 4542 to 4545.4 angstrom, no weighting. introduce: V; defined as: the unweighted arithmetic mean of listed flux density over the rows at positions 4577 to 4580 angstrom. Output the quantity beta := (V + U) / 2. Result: 30.1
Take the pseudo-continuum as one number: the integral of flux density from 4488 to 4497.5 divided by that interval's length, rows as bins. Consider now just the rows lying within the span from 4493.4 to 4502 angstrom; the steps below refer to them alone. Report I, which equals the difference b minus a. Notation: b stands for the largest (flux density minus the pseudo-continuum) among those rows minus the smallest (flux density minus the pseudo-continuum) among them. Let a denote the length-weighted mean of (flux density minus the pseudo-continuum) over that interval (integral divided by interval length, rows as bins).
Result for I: 2.6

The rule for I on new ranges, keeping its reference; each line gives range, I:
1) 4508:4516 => -0.8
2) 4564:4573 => 2.4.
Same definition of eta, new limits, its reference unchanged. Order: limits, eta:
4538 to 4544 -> 4540.69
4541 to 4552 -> 4545.92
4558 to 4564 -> 4563.75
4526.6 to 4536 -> 4528.16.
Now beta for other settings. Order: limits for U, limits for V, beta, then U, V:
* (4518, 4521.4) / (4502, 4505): 28.4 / 27.9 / 28.9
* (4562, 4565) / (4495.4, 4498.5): 28.0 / 28.6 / 27.3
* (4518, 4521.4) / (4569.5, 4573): 29.1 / 27.9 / 30.3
